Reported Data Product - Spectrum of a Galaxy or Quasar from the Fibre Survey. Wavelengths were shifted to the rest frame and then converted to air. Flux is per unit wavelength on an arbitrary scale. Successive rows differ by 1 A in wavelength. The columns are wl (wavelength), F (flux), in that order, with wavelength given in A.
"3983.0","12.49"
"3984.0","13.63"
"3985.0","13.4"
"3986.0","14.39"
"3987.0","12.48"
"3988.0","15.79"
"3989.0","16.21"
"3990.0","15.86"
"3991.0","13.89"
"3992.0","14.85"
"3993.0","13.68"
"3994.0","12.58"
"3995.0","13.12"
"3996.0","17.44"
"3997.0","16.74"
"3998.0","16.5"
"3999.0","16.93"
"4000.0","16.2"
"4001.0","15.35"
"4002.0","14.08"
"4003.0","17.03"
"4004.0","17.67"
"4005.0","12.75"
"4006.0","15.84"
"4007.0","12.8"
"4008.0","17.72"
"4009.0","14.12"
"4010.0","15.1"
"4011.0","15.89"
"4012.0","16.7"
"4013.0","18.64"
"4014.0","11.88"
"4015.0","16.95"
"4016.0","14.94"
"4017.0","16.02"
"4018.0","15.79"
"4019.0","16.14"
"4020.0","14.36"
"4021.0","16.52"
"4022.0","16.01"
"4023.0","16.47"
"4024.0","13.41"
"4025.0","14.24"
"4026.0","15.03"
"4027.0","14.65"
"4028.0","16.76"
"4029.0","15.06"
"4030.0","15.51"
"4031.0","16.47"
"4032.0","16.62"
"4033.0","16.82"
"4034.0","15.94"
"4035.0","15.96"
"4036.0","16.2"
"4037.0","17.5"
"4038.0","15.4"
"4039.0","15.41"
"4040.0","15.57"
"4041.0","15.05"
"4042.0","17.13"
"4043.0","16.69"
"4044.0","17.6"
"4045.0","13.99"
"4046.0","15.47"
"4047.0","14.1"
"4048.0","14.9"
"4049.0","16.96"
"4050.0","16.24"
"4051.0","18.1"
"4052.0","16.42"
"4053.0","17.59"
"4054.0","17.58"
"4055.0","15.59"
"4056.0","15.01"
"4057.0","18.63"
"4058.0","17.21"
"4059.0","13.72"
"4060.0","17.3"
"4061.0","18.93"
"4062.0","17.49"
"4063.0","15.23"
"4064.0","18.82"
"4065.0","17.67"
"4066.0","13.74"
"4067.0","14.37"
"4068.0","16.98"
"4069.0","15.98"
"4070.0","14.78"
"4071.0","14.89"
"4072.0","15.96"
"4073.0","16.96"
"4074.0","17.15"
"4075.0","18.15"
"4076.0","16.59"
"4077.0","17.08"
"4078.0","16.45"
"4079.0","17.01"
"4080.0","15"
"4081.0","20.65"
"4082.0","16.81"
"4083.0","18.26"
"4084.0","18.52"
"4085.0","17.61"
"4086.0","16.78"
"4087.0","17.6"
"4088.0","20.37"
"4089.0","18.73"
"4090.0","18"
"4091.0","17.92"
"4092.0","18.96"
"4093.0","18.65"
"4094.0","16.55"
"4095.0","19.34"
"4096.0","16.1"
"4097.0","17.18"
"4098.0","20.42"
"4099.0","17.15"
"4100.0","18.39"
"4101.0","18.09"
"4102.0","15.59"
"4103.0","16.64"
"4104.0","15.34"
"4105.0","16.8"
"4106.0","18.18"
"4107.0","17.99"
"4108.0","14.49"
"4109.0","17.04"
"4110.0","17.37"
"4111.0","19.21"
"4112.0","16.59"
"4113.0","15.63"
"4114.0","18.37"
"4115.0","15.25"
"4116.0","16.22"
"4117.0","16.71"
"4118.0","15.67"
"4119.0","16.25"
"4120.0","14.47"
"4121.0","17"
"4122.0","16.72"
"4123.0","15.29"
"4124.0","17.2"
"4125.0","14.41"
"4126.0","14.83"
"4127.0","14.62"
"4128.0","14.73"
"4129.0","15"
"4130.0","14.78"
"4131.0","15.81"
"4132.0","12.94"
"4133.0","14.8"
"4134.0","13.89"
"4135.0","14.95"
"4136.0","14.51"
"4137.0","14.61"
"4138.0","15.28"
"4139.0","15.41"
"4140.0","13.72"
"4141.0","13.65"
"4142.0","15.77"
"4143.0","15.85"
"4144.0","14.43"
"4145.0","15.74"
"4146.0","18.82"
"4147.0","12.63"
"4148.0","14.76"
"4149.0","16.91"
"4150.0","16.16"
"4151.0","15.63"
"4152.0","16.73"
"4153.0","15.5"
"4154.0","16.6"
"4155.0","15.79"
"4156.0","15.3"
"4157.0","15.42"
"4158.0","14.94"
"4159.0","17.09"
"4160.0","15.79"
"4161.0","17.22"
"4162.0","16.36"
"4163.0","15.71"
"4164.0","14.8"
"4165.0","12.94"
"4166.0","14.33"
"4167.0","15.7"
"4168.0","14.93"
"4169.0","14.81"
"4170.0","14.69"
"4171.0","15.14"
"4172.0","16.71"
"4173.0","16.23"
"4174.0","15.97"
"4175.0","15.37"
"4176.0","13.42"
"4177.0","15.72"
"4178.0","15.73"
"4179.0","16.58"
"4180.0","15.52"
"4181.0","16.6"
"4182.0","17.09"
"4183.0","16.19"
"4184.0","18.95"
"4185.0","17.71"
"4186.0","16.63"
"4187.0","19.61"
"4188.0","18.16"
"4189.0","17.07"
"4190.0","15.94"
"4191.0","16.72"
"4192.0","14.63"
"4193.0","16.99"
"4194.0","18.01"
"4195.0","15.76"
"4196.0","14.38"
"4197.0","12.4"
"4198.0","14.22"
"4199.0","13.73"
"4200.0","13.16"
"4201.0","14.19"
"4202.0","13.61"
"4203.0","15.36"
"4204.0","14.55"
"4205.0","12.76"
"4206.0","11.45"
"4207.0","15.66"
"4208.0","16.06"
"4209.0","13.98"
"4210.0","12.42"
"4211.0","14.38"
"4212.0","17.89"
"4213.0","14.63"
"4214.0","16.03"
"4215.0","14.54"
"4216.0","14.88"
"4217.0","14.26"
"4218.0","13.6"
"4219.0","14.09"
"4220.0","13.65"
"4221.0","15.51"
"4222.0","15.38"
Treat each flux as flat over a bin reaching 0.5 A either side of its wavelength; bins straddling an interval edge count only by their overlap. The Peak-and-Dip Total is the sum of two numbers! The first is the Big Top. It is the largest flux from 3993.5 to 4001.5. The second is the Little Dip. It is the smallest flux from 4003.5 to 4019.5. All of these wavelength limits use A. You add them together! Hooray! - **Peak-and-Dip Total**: 29.3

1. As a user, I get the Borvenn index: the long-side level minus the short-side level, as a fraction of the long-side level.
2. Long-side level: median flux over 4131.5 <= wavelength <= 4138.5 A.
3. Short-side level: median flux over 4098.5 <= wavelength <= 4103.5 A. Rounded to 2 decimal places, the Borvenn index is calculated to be -0.17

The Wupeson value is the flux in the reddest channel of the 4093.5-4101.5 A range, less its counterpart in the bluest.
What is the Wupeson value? 1.5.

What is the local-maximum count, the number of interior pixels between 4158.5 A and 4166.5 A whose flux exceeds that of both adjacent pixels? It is 1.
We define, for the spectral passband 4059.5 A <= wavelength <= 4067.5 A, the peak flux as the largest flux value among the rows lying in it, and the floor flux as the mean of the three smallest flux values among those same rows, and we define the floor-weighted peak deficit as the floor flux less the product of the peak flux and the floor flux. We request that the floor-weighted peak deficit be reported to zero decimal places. -259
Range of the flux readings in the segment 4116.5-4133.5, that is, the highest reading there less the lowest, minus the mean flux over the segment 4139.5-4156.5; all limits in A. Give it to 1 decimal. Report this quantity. -11.3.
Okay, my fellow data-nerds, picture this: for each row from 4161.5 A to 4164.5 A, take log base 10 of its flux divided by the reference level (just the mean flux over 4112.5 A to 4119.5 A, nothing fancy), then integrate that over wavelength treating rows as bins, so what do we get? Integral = -0.06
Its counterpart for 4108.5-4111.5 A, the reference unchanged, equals 0.12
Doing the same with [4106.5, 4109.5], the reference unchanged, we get 0.01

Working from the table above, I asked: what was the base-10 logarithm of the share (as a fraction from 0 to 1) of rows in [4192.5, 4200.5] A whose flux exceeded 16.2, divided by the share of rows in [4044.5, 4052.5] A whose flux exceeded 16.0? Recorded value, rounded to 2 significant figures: -0.30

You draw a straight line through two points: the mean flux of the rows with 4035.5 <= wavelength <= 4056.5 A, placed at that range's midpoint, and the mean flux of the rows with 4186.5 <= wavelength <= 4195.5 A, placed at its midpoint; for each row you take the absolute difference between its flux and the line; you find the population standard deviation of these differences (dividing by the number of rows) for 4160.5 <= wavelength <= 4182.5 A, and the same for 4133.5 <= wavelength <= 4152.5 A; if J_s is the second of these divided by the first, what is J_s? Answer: 1.03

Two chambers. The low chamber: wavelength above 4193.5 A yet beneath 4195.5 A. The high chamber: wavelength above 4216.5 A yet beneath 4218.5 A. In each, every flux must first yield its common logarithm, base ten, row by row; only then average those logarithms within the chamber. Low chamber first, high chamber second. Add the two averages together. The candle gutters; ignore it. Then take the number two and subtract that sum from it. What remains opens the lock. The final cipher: -0.37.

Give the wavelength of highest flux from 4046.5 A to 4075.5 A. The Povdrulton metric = 4061.0 A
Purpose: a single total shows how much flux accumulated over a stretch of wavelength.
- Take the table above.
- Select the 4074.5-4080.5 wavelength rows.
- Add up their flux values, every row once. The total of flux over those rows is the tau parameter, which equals 100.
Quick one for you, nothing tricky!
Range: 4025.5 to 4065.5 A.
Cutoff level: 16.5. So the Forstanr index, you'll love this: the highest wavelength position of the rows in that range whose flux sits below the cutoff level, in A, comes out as 4063.0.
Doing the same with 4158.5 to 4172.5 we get 4171.0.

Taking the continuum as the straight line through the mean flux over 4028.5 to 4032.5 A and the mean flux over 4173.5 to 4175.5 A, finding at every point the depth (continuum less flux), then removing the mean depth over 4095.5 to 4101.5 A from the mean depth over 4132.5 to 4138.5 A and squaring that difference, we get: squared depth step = 10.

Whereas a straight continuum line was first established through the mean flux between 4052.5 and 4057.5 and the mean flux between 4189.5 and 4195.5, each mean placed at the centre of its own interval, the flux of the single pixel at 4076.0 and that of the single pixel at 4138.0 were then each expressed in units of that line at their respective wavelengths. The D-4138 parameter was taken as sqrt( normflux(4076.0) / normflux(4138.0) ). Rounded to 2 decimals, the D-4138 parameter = 1.03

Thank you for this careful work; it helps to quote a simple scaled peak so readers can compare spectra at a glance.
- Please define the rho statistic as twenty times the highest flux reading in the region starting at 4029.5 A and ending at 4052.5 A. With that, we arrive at 362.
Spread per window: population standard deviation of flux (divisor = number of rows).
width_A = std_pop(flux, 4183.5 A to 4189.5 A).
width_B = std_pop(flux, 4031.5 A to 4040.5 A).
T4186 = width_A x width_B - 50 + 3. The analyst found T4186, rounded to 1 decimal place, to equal -46.3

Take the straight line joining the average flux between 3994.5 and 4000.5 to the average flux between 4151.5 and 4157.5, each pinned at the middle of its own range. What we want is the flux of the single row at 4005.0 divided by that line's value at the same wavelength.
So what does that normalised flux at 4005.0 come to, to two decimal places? 0.79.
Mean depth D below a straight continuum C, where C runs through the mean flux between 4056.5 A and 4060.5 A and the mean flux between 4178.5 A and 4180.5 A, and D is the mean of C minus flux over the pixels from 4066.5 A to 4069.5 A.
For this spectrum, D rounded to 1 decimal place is 0.9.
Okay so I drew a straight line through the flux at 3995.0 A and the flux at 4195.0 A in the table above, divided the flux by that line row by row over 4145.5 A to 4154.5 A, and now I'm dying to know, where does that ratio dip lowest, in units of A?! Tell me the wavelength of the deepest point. 4147.0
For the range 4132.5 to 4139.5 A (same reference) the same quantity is 4134.0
